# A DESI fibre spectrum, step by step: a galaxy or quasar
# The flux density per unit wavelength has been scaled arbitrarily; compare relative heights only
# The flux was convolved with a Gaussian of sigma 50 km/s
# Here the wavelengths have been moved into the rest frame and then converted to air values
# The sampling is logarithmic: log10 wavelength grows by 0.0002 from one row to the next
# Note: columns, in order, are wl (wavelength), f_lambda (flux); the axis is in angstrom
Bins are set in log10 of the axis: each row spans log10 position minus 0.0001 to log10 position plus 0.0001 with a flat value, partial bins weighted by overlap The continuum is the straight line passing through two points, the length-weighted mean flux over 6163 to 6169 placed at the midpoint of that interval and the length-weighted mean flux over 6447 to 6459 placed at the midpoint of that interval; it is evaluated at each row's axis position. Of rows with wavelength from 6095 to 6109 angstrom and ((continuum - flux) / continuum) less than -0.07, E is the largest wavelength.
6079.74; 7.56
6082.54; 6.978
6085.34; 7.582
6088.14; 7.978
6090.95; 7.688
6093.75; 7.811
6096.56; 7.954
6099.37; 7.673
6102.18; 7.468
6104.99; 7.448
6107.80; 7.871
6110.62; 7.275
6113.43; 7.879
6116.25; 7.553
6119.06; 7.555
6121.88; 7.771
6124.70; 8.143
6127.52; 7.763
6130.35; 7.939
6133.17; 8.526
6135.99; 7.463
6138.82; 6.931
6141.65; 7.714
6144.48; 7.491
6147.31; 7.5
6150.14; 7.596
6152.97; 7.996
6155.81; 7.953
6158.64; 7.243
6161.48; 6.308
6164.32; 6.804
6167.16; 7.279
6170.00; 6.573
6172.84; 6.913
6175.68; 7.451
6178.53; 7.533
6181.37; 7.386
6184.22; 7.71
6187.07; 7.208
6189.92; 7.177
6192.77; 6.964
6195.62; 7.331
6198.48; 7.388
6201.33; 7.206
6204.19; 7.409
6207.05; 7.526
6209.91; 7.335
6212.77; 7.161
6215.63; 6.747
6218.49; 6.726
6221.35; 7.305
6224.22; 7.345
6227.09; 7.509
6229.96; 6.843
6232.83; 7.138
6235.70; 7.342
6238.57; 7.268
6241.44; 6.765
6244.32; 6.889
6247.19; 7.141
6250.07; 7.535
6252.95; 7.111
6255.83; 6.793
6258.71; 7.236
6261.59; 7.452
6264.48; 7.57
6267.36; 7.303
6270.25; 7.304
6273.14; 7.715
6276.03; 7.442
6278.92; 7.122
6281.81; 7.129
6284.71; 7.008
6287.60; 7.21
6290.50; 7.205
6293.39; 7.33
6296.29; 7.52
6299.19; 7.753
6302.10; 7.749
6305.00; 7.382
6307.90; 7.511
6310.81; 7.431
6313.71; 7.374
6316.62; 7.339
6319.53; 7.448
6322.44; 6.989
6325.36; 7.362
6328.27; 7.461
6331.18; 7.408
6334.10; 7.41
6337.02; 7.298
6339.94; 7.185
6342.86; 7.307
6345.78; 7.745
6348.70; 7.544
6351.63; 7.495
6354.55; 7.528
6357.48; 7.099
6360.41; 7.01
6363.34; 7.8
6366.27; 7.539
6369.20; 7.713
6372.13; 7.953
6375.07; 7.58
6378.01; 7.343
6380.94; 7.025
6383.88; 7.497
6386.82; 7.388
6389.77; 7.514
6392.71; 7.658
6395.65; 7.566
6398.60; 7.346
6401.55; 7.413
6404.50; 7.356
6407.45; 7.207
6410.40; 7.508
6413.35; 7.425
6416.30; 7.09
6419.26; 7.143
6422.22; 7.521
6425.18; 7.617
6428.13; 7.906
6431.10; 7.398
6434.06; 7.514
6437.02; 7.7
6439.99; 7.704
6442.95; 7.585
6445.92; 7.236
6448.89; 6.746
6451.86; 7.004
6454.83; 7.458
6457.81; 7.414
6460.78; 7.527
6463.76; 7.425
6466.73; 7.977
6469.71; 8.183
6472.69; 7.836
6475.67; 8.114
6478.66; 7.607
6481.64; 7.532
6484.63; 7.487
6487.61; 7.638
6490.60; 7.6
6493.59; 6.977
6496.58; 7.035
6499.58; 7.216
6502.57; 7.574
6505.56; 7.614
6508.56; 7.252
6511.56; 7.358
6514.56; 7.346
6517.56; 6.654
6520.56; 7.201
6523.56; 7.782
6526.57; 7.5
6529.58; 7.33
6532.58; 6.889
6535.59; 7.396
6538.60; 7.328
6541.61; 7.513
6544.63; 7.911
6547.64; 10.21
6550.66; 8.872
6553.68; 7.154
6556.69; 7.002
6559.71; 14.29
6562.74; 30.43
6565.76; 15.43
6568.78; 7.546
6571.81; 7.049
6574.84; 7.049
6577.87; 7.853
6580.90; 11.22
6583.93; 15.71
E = 6107.80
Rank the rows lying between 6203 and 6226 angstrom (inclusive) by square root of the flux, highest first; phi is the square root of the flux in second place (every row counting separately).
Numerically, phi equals 2.72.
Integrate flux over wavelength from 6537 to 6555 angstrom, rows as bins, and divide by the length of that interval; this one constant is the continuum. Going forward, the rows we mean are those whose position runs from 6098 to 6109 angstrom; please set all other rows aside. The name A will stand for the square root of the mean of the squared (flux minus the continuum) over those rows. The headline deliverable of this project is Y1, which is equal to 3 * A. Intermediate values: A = 0.58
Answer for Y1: 1.74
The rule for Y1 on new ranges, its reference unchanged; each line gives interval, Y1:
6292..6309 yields 1.95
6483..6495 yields 2.37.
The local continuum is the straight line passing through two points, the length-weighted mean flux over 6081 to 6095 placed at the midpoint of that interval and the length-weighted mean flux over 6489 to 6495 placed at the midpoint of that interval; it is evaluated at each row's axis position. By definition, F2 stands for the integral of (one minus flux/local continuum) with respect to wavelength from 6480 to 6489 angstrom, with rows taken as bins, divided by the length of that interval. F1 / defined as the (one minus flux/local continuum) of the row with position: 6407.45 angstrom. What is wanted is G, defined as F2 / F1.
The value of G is -1.6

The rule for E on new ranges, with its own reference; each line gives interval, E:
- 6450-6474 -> 6472.69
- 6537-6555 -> 6550.66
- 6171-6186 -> 6184.22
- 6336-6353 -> 6345.78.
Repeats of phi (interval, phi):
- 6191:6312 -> 2.78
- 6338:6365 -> 2.78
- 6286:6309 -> 2.78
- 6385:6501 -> 2.85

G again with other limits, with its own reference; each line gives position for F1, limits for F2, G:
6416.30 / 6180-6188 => 0.3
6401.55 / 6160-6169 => -15.8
